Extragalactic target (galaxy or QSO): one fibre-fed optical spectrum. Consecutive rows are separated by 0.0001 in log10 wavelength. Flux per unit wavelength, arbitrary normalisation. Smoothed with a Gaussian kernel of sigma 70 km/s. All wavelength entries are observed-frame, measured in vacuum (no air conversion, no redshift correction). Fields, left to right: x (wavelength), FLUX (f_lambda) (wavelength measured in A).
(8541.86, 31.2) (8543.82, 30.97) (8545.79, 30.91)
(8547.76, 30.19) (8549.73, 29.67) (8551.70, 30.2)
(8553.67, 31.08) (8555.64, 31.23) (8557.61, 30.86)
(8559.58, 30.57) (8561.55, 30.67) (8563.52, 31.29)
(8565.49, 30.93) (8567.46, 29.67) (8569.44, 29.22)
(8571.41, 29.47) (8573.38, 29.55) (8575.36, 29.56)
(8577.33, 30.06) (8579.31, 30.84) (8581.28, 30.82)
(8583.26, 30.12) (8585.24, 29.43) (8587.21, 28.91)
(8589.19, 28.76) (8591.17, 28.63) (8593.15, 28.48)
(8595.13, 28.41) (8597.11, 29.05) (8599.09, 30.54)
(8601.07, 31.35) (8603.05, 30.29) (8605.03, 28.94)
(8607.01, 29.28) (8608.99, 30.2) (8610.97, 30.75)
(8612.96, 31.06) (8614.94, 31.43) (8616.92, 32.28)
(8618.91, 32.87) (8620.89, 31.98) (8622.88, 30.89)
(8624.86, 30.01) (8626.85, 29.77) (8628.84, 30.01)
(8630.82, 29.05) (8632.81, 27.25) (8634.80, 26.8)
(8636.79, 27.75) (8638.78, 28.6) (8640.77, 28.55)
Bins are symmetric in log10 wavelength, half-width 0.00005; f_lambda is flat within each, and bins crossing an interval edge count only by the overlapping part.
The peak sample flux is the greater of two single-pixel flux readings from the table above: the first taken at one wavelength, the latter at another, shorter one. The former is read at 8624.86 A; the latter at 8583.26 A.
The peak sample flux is 30.1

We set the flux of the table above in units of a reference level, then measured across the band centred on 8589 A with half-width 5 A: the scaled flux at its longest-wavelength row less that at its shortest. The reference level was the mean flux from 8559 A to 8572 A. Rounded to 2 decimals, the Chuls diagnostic -0.03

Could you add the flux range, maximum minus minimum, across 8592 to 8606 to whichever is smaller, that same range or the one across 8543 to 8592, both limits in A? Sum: 5.6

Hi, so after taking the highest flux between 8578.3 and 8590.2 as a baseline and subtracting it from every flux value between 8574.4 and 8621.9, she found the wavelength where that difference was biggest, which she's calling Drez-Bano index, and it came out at 8618.91 A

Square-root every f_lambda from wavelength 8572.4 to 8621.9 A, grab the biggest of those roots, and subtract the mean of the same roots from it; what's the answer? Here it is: 0.24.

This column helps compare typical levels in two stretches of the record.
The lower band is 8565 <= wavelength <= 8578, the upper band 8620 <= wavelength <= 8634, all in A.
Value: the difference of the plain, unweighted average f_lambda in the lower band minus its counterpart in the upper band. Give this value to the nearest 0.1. -0.1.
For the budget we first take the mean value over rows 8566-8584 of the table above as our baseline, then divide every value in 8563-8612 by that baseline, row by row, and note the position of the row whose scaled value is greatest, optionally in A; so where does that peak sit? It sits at 8601.07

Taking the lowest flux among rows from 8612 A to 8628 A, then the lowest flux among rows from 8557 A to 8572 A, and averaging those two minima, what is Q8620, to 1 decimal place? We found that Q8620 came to 29.5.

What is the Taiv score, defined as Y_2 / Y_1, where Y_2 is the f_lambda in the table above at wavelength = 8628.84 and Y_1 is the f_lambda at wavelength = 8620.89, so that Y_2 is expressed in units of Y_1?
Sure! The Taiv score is 0.94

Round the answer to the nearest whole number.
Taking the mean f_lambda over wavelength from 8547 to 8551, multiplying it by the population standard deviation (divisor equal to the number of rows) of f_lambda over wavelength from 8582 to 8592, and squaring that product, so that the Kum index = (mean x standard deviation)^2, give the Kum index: 268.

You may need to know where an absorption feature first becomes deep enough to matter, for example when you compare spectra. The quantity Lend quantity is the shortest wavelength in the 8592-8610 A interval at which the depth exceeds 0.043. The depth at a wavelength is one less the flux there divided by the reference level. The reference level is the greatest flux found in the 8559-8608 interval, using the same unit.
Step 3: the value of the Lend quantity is 8593.15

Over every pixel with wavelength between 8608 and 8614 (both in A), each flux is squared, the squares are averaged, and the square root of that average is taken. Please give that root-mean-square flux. 30.7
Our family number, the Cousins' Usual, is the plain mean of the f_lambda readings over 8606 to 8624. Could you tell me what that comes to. 31.2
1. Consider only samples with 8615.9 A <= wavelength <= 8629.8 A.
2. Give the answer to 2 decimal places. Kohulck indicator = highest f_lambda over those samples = 32.87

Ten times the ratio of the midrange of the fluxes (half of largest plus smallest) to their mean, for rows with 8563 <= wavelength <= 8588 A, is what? 10.0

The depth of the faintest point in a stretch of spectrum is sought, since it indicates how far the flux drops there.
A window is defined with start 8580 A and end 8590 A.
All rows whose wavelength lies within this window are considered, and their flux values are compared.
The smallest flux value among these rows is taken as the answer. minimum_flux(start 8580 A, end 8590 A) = 28.76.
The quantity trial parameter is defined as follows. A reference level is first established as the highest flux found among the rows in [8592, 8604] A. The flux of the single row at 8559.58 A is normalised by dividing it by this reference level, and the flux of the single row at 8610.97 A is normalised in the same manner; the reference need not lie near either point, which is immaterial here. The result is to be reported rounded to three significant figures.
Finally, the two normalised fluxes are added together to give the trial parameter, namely 1.96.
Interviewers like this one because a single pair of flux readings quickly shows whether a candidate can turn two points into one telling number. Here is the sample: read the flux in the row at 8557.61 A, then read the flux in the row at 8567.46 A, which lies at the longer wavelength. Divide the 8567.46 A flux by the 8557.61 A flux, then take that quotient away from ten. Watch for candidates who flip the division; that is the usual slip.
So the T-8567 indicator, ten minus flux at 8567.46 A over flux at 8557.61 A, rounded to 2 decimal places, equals 9.04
